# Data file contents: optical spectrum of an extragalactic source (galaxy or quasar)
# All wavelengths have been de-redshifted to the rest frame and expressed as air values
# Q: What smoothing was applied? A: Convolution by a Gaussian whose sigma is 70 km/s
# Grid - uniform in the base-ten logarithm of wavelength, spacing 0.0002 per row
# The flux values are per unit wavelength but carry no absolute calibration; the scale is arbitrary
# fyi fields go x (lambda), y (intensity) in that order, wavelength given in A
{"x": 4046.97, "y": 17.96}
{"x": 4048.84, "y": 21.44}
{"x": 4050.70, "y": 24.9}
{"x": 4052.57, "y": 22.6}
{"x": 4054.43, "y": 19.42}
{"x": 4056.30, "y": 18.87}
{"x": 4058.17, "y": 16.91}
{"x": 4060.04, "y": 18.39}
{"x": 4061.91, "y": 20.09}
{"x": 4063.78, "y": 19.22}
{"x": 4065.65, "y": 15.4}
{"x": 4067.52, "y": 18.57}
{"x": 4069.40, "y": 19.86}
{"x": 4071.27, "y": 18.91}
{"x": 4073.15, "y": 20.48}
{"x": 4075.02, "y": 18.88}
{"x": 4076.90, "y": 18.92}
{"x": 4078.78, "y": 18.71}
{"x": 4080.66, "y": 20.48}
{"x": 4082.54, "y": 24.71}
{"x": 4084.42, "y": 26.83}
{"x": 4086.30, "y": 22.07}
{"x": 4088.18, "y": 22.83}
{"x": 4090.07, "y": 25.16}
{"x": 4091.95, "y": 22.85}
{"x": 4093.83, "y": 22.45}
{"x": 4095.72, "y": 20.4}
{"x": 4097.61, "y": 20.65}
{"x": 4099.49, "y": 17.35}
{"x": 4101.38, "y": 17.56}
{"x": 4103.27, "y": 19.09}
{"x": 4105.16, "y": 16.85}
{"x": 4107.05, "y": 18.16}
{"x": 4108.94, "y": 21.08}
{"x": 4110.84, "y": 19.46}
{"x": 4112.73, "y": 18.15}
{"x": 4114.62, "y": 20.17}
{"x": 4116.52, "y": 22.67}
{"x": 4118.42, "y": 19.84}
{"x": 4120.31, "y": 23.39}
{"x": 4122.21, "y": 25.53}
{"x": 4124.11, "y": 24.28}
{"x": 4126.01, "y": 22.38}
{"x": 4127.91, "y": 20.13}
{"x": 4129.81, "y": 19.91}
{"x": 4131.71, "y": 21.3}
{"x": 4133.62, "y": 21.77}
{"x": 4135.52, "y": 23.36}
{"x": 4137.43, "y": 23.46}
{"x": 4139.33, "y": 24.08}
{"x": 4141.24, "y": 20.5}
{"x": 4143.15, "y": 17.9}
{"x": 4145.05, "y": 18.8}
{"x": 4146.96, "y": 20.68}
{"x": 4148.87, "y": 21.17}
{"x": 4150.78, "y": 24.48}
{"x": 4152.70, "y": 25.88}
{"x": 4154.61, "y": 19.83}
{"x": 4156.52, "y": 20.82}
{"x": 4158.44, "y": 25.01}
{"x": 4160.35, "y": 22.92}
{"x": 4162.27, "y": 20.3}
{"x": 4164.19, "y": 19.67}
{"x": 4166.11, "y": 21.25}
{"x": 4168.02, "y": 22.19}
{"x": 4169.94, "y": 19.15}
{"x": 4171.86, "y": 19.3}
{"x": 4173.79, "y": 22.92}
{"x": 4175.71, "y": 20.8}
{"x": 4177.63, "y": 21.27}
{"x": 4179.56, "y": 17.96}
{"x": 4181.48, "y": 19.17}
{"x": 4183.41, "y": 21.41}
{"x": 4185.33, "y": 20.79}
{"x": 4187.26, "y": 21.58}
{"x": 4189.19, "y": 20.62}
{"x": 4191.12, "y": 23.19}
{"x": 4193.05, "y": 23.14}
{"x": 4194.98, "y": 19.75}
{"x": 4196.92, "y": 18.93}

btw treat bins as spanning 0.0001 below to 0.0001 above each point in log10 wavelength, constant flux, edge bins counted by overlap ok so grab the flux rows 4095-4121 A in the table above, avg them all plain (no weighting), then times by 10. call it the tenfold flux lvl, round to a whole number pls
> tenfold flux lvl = 196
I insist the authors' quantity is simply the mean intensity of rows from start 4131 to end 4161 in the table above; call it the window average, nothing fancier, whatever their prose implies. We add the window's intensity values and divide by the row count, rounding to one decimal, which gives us 22.0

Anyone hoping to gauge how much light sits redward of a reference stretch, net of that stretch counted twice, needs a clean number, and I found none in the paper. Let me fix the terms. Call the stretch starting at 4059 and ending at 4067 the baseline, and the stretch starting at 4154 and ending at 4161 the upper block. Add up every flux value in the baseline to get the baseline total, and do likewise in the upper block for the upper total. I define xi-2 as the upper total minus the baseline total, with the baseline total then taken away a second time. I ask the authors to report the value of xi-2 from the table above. -58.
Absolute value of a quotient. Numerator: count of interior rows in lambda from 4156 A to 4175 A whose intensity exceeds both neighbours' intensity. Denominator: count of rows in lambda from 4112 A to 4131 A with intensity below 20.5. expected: 0.40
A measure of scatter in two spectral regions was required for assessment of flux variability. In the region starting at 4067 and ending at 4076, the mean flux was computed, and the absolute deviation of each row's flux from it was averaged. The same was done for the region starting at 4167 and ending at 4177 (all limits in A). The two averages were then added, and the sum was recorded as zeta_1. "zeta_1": 2.01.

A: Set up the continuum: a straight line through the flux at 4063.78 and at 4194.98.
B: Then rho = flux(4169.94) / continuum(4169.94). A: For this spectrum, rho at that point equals 0.97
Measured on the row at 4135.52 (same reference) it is 1.20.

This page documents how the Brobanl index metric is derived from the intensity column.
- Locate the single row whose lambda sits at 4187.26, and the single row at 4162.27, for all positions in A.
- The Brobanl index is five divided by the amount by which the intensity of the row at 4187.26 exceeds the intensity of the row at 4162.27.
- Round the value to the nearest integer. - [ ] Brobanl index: 4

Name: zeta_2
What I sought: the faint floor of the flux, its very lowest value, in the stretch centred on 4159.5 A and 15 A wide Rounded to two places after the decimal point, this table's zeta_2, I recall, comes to 19.67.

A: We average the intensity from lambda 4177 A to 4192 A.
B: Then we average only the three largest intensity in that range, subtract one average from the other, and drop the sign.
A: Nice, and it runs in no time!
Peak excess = 1.3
